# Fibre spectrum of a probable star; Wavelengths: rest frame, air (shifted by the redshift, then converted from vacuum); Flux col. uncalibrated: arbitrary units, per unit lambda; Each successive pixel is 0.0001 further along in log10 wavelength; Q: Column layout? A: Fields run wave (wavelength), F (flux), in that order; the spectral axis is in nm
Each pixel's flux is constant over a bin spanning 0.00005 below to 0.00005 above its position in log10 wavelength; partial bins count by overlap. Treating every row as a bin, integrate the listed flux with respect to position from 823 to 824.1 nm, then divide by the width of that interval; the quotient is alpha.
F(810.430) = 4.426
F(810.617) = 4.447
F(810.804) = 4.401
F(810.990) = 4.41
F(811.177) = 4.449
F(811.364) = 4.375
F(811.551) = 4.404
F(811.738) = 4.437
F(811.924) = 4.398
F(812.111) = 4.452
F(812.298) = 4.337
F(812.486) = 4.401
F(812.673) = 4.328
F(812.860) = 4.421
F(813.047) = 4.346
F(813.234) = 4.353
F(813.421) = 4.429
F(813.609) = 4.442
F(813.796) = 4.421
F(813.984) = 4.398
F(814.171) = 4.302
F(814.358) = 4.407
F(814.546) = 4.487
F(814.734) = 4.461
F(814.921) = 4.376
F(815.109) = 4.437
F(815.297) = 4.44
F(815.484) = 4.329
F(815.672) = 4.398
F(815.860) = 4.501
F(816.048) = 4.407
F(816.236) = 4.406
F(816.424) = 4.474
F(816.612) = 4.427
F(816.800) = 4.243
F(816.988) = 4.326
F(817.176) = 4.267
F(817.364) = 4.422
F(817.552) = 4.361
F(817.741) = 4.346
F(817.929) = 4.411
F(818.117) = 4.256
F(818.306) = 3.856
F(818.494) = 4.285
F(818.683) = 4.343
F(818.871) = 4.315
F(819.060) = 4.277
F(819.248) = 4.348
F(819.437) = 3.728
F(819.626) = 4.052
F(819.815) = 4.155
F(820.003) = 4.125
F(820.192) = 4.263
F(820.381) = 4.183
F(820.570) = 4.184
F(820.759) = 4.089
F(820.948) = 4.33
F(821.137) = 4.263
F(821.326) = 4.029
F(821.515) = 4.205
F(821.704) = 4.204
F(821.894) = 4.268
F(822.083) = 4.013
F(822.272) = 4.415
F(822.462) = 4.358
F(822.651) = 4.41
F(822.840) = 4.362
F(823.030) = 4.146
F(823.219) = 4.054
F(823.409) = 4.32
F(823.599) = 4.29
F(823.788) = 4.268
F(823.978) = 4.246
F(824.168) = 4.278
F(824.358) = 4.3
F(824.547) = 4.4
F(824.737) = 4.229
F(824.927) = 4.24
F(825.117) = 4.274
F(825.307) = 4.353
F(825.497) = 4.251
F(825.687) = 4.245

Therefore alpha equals 4.23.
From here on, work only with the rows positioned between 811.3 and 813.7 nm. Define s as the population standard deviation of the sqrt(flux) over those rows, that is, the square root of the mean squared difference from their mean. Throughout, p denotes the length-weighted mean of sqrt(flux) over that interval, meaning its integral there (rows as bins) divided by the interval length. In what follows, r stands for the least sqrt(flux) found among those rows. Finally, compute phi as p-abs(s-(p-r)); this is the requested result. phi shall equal 2.09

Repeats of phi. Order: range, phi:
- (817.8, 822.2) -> 1.97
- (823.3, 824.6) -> 2.07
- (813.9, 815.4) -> 2.09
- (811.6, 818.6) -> 1.99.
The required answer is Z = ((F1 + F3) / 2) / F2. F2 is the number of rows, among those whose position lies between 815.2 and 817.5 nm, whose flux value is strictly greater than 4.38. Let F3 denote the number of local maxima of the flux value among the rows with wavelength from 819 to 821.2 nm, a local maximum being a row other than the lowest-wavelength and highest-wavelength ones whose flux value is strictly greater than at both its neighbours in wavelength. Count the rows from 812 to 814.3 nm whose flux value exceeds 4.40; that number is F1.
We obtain 0.7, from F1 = 6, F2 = 8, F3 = 5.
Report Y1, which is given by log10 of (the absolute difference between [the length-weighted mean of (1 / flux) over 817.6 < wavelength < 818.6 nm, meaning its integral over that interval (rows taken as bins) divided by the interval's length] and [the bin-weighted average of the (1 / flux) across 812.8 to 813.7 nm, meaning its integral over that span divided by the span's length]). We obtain -2.1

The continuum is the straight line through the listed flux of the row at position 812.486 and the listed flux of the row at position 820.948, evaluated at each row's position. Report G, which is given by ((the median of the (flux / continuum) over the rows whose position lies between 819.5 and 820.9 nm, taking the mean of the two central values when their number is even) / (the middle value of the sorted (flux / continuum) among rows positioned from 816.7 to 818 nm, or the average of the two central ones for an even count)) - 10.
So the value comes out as -9.04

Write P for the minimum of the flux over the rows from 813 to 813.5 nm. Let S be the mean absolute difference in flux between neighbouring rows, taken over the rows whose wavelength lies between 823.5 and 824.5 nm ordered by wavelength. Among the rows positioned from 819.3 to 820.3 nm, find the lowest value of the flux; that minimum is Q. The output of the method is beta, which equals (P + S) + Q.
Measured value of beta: 8.1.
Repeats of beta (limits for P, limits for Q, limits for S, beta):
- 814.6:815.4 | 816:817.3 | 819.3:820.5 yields 8.8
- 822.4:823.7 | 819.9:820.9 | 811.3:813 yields 8.2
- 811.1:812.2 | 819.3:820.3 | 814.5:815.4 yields 8.1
